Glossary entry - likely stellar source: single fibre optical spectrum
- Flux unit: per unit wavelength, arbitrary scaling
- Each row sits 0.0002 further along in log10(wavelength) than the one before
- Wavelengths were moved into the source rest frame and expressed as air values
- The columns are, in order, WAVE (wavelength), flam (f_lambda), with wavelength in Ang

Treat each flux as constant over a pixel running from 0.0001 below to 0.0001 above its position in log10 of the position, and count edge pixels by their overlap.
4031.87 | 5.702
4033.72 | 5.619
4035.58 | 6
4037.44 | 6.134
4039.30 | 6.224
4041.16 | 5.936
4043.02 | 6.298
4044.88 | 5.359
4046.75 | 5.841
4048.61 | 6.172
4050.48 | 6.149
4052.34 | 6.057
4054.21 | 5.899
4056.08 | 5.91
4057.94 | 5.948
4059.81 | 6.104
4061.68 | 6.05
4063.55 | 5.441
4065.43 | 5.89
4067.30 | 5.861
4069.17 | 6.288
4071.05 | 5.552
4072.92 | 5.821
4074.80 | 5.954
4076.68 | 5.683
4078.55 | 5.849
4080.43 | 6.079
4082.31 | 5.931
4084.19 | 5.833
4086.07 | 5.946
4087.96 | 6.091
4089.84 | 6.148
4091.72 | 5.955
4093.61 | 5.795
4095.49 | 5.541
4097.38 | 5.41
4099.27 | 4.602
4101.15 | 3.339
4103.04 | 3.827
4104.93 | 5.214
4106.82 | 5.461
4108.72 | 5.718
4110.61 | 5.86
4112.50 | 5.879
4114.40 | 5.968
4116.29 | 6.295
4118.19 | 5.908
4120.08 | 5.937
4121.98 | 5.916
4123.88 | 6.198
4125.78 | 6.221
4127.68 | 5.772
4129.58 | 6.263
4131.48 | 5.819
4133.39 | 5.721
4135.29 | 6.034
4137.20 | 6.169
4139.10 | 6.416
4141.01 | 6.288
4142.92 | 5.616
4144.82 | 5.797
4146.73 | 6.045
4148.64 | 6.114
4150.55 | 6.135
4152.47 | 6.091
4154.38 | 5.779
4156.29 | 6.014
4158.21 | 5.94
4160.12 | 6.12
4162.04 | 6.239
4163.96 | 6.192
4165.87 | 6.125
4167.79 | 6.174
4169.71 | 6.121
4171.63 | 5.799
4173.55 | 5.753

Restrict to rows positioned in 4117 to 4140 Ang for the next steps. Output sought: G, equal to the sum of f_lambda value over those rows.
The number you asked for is 72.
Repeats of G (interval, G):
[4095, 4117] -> 63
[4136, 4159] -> 72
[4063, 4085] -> 70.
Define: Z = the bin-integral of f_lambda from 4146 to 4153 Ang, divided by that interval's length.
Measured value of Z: 6.09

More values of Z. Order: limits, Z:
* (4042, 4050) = 5.93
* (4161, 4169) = 6.18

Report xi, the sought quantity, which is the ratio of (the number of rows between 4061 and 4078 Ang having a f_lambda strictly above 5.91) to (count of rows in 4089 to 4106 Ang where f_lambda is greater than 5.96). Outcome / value 3.0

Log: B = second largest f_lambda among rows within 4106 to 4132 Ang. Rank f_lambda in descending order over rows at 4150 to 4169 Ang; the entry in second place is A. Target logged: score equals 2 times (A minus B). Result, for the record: -0.14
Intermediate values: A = 6.192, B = 6.263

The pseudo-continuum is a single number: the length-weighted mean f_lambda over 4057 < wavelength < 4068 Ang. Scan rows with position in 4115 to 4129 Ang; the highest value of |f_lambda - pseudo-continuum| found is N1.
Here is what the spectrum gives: 0.41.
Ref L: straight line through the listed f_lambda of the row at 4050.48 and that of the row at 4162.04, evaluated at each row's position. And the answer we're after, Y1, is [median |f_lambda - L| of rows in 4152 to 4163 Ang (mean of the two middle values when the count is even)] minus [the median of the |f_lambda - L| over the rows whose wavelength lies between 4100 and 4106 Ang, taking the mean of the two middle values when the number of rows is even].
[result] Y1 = -2.18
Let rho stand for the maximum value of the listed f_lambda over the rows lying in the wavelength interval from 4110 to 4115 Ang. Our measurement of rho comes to 5.968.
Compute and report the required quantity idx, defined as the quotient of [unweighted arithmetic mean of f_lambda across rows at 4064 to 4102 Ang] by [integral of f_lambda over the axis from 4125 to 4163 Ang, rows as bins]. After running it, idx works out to 0.025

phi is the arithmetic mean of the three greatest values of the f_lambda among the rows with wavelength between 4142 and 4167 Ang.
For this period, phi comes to 6.19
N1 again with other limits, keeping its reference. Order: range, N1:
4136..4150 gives 0.53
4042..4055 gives 0.53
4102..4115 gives 2.06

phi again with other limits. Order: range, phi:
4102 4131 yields 6.26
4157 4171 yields 6.20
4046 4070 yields 6.20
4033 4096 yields 6.27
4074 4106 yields 6.11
